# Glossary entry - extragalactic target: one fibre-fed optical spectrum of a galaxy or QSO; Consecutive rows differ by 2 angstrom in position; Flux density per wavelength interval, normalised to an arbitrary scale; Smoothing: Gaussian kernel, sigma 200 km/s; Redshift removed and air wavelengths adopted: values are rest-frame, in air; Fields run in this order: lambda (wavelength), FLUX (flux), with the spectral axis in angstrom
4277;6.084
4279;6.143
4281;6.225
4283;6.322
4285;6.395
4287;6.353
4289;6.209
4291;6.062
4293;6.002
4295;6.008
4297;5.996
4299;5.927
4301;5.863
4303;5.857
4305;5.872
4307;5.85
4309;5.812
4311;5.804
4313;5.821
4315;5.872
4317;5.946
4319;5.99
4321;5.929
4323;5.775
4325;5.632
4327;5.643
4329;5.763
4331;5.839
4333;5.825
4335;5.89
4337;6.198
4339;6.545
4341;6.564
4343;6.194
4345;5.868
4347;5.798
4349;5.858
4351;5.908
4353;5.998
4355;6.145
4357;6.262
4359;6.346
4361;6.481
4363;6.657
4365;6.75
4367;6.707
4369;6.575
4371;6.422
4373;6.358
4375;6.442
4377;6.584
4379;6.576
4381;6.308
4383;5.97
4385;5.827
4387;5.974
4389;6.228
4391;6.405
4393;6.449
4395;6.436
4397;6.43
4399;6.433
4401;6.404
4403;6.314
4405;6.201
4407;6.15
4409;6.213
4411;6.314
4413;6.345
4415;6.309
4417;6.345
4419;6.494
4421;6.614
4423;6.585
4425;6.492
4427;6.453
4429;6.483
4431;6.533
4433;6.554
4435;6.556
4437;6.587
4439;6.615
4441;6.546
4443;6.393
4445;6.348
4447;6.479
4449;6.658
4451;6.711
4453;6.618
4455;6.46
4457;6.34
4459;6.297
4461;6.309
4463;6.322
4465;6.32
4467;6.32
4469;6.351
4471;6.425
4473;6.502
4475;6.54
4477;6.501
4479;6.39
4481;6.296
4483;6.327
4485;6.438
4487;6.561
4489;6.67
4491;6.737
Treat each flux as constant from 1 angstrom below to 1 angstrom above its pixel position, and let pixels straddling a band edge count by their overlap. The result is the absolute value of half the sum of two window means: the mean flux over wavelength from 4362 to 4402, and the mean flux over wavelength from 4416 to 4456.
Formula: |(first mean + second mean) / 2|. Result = 6.46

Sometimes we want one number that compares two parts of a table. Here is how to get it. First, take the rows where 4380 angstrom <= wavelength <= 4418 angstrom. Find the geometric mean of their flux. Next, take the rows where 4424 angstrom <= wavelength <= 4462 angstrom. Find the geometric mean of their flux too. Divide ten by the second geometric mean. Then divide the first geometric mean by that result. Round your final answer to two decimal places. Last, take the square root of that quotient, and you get 2.02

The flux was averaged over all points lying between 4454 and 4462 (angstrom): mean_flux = 6.35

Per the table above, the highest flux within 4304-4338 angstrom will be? 6.198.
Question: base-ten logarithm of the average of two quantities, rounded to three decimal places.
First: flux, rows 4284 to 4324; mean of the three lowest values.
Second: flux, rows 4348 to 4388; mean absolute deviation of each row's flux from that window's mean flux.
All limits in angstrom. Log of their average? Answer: 0.481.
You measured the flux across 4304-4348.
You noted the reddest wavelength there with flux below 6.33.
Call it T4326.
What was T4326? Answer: 4347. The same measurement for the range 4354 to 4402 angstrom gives 4389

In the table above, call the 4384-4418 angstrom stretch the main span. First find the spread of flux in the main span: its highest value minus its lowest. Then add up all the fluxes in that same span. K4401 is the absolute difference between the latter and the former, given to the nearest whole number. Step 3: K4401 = 106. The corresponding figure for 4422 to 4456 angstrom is 111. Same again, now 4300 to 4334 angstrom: 99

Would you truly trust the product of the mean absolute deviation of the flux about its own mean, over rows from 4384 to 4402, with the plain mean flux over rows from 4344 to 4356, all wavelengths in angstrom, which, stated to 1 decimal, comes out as 1.1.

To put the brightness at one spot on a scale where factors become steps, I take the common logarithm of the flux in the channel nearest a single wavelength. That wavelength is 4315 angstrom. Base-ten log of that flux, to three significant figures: 0.769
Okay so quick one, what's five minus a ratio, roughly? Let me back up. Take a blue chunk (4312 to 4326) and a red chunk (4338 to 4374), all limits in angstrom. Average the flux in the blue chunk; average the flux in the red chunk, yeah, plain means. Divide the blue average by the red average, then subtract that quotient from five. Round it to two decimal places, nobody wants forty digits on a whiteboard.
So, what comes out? 4.07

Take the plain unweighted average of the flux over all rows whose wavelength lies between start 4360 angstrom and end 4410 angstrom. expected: 6.37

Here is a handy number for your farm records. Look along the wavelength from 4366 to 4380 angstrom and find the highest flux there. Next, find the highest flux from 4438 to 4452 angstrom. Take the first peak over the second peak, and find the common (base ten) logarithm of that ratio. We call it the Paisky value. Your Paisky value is 0.000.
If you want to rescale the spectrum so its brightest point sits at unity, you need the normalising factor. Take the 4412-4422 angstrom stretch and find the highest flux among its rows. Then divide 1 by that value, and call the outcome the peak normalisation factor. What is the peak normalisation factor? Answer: 0.151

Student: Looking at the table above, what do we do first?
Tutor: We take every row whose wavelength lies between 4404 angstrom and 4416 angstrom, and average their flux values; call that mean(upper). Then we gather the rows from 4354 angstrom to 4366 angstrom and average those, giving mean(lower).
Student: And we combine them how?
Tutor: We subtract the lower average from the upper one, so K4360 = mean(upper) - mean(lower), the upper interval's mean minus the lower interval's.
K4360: -0.18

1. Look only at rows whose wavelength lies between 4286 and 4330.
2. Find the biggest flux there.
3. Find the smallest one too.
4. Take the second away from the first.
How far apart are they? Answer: 0.72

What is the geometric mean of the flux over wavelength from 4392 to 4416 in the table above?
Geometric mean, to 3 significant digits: 6.33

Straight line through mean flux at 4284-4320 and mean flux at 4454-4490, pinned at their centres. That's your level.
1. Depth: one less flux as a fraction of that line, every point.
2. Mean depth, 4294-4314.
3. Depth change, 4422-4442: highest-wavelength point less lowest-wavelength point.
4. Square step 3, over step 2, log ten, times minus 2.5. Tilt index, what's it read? 4.9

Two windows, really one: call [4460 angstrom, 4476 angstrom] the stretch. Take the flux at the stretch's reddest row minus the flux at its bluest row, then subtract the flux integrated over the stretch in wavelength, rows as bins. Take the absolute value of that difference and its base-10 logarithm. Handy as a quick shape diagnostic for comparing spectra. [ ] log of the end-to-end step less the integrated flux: 2.0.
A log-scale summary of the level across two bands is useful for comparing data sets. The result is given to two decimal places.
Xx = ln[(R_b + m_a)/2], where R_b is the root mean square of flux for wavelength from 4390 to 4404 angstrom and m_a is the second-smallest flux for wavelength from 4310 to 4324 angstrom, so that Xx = 1.81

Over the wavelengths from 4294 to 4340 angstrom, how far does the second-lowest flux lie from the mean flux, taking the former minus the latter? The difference -0.26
